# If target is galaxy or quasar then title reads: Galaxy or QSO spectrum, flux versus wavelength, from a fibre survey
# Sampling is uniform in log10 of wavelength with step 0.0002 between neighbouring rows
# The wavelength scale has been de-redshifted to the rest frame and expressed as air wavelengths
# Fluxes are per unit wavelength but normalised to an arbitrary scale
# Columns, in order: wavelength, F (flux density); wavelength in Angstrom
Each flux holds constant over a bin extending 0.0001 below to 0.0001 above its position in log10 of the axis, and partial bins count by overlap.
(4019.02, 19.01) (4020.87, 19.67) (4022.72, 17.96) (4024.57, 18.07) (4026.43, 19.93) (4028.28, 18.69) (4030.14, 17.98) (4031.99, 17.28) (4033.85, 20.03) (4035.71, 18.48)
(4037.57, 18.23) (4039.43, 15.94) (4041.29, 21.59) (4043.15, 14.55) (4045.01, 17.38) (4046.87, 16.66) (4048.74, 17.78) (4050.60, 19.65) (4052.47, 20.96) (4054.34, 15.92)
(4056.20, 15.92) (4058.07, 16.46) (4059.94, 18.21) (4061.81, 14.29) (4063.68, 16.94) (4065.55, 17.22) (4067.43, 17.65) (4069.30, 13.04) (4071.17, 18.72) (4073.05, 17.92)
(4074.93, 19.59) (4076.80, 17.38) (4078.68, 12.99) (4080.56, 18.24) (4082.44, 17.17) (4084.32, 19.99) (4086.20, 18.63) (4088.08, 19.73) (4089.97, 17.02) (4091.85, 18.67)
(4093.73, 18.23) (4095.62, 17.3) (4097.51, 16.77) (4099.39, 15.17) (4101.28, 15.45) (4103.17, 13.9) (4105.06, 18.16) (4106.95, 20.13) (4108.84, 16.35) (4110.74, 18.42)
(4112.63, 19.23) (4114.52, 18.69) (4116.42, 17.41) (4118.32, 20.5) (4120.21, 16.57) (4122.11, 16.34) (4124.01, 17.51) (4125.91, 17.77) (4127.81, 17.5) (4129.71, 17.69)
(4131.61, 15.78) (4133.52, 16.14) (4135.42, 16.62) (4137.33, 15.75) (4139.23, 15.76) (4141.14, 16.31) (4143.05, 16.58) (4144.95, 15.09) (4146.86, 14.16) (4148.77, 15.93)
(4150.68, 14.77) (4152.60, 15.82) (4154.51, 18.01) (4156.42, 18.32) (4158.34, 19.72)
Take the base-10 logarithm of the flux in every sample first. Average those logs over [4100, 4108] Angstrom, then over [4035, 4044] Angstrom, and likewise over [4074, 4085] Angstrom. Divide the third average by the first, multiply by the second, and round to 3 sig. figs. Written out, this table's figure 1.26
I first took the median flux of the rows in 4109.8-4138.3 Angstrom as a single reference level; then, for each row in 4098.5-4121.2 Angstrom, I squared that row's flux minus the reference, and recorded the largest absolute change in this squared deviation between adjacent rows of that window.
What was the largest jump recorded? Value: 12.5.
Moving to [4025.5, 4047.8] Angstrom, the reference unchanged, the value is 14.3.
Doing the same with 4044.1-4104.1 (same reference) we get 20.3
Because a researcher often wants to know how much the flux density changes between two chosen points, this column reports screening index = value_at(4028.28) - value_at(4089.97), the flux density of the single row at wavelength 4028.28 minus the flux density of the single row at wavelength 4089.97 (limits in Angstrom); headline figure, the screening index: 1.7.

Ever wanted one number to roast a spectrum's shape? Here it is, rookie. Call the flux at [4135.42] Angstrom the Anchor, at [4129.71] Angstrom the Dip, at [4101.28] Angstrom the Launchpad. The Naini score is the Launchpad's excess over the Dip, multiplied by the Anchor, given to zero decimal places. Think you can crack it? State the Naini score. -37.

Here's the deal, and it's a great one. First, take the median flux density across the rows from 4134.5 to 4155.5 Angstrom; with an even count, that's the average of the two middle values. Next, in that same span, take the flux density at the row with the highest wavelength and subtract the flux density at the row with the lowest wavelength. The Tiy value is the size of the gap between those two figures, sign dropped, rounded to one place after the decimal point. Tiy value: 14.4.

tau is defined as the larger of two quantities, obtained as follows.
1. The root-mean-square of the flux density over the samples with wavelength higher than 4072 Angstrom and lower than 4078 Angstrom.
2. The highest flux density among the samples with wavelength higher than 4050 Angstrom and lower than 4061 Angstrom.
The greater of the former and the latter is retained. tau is 21.0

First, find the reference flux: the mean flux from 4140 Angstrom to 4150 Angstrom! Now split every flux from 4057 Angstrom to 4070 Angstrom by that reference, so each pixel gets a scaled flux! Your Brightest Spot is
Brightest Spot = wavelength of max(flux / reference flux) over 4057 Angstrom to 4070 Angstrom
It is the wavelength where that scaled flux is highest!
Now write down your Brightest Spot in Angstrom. 4059.94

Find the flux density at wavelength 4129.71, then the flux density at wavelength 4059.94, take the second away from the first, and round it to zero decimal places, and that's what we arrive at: -1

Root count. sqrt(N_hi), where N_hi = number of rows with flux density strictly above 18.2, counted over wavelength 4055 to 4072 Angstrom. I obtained 1.41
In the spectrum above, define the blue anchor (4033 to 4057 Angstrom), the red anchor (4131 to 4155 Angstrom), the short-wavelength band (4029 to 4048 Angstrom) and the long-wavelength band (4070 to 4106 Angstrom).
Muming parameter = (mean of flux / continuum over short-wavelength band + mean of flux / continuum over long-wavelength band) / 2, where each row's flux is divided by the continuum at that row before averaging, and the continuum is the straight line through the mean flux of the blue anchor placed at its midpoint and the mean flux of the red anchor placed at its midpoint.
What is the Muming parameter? 1.00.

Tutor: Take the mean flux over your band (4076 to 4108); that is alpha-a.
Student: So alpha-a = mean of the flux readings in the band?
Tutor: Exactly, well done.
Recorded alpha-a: 17.3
